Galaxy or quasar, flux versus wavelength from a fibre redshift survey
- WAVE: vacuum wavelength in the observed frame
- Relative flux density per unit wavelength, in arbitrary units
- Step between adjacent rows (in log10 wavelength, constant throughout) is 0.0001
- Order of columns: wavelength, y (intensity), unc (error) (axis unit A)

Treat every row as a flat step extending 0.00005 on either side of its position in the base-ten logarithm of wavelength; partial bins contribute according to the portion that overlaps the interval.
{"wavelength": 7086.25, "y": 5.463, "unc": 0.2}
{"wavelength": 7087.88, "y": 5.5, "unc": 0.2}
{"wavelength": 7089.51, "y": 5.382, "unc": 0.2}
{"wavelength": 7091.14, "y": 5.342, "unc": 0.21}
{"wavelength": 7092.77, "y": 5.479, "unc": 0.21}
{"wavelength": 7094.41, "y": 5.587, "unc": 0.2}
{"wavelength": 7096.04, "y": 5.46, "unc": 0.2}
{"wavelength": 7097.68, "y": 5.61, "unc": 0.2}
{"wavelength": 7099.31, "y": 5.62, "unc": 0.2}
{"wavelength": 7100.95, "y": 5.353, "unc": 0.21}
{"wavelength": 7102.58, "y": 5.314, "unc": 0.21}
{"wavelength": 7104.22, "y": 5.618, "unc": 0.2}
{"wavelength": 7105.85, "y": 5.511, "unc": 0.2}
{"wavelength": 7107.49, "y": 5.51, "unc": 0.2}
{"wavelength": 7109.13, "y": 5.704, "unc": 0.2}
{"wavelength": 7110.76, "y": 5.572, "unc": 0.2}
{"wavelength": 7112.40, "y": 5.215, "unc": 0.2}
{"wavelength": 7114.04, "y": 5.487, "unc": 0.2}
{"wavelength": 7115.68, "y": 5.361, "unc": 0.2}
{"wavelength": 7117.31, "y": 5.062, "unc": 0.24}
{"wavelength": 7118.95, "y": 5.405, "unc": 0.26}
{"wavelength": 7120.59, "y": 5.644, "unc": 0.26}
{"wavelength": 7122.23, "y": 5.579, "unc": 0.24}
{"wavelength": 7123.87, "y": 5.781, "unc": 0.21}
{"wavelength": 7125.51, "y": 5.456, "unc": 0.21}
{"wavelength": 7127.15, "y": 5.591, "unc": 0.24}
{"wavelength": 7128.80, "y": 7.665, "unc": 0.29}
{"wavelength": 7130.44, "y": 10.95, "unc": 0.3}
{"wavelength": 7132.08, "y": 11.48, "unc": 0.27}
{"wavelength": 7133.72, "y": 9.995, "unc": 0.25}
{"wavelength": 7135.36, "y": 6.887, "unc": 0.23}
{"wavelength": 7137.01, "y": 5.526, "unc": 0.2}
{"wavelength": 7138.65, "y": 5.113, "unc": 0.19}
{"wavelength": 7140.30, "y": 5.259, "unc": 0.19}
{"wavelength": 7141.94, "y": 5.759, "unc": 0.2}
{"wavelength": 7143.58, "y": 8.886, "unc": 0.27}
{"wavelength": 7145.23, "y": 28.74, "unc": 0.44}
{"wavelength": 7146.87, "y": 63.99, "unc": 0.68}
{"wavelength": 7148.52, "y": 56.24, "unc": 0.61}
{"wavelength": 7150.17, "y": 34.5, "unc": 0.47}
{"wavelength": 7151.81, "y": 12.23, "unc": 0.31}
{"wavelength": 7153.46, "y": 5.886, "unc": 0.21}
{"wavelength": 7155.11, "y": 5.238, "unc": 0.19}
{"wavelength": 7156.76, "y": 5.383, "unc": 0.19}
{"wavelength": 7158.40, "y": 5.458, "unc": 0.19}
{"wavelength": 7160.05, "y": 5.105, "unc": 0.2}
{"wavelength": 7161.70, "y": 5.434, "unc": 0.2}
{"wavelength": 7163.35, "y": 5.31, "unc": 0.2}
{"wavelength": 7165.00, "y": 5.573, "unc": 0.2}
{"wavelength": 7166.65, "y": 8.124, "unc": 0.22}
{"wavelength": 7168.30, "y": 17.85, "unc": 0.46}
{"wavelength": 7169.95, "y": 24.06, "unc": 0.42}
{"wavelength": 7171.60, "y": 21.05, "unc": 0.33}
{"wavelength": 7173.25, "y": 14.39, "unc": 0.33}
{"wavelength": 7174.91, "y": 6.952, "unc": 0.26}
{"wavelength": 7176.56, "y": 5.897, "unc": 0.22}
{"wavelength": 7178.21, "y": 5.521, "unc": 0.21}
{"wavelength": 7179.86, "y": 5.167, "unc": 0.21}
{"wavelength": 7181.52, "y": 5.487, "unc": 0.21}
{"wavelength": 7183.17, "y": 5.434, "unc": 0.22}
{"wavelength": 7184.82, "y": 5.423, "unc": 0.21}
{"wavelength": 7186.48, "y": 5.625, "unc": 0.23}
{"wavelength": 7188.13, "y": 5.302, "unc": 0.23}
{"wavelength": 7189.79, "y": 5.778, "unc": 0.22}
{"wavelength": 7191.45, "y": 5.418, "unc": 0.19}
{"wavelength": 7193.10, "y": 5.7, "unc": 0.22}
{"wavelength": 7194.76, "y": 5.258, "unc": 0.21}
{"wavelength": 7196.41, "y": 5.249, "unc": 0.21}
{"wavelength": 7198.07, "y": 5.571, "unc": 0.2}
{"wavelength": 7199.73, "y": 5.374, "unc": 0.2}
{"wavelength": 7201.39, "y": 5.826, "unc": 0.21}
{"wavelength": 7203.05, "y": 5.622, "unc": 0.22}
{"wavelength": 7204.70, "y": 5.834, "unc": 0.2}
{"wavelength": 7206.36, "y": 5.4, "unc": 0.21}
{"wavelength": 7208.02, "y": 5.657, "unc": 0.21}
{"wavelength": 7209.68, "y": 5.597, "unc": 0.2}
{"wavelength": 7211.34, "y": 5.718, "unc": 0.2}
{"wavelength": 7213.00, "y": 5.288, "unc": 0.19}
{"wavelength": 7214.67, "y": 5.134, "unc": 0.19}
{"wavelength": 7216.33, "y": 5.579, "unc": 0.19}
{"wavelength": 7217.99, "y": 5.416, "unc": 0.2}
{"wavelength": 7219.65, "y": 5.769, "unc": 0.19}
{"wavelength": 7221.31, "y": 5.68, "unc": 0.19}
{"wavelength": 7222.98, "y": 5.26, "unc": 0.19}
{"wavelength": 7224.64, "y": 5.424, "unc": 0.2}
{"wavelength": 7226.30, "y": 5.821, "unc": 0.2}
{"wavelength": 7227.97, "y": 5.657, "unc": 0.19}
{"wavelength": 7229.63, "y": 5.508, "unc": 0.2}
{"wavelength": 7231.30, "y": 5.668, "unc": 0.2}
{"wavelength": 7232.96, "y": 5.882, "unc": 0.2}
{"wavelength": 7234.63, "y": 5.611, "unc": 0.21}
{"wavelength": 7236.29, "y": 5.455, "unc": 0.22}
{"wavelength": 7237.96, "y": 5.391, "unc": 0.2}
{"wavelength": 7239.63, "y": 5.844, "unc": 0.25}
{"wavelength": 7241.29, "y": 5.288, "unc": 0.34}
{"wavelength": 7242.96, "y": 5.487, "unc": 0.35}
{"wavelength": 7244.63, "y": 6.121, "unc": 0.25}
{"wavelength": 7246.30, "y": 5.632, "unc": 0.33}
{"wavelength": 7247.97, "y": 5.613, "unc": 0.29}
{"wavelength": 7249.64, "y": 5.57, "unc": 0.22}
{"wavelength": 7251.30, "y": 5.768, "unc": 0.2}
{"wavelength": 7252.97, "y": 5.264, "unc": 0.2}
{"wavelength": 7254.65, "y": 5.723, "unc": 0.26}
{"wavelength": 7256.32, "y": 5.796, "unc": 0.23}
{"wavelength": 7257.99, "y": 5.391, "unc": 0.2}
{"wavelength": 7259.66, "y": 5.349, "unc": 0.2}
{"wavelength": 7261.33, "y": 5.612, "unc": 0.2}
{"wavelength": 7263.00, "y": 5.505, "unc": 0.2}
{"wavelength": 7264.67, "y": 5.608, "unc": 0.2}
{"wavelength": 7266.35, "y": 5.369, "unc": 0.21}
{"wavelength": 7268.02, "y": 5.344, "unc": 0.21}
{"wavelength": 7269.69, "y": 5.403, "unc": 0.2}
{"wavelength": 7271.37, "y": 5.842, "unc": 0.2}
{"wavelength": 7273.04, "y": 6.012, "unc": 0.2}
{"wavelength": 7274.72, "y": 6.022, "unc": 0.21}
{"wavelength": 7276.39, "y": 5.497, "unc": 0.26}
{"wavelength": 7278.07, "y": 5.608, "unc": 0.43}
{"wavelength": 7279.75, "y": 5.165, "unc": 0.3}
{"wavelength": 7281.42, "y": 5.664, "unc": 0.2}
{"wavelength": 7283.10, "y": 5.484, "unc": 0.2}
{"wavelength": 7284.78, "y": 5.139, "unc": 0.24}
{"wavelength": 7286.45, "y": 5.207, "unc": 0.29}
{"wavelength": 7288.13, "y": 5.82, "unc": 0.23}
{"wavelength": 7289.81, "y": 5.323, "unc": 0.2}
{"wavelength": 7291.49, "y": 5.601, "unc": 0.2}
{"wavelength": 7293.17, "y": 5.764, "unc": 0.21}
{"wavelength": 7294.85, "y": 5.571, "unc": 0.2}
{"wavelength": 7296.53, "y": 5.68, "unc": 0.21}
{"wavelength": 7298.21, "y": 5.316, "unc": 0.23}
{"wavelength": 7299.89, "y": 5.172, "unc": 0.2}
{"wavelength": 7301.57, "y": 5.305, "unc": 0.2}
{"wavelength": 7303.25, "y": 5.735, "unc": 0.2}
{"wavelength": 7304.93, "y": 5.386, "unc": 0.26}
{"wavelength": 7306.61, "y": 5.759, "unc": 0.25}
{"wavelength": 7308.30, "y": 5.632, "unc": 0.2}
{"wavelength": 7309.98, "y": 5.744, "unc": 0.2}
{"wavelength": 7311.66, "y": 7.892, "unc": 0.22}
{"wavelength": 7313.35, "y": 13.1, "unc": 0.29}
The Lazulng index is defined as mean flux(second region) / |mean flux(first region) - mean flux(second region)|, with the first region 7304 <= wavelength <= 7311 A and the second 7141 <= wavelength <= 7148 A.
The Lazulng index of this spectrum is 1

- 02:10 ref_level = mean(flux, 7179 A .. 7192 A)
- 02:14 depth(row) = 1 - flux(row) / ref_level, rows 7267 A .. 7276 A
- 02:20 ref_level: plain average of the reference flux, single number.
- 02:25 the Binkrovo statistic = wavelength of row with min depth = 7274.72 A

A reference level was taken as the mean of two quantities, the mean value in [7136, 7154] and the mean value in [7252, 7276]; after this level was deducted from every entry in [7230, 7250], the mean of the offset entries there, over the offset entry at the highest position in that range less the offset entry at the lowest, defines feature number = 79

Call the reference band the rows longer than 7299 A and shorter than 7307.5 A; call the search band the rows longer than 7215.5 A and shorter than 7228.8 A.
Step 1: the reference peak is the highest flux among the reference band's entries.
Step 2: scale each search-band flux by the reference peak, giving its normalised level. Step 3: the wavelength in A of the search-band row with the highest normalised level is 7226.30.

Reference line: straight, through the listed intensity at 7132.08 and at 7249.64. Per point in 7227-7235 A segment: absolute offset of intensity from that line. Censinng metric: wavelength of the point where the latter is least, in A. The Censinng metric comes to 7232.96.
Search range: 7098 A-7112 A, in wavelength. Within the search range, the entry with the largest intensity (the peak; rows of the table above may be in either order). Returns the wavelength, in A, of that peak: 7109.13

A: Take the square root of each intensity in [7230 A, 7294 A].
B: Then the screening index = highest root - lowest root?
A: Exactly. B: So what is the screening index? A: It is 0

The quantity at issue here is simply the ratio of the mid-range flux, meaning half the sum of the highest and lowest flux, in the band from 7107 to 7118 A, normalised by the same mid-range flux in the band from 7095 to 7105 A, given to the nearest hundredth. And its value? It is 0.98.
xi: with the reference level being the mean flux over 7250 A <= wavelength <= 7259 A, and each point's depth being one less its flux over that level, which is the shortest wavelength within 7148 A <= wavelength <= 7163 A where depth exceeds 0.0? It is 7155.11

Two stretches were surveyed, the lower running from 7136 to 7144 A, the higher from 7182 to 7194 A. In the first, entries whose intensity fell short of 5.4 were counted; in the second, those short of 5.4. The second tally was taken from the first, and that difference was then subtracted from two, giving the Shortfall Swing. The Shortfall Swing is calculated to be 1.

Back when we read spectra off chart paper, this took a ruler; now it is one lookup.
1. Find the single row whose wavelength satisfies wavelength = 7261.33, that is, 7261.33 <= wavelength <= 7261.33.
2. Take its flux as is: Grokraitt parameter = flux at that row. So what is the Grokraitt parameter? 5.612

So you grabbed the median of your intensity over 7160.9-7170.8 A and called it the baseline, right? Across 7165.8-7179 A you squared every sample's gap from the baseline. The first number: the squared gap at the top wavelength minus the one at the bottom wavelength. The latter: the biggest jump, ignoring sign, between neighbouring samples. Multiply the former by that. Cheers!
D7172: 23.7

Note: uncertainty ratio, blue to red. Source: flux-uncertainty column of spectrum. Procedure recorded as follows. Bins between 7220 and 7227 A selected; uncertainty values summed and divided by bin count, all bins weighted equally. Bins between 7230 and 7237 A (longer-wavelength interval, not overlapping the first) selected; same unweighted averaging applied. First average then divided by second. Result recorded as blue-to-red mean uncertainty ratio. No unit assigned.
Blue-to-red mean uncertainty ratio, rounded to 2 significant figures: 0.94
